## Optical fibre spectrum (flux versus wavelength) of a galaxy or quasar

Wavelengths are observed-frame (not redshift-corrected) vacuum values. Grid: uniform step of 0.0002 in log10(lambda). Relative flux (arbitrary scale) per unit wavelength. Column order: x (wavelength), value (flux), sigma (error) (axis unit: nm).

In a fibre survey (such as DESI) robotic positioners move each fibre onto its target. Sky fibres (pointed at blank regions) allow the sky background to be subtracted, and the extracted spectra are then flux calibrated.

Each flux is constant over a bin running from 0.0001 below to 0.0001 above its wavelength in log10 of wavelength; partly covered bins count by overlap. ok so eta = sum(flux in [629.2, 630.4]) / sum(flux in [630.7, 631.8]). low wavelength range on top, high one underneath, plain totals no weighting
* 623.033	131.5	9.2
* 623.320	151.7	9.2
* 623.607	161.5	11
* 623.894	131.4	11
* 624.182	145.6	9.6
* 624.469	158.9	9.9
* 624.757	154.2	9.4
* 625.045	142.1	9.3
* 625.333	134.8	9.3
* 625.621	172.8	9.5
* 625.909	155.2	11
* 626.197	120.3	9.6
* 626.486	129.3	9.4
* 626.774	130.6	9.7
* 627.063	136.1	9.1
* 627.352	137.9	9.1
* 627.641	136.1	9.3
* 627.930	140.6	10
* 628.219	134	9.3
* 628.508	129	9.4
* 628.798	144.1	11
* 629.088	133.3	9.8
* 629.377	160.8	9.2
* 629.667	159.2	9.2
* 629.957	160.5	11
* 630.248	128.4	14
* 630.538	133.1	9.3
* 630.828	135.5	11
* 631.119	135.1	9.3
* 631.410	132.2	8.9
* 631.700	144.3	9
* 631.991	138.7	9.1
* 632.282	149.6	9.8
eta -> 1.11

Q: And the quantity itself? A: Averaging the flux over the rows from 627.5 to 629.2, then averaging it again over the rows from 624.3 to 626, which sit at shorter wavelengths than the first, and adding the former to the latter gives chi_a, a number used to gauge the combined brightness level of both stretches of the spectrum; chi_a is 289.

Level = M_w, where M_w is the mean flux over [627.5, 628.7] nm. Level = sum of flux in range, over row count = 135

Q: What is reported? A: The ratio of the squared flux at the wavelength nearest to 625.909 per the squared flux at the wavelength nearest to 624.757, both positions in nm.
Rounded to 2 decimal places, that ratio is 1.01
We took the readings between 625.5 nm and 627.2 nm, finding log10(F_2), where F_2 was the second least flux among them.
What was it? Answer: 2.11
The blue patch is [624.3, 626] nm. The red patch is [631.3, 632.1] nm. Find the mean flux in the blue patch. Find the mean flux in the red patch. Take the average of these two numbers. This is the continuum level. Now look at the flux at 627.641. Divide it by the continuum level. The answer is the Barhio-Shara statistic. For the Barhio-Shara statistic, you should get 0.93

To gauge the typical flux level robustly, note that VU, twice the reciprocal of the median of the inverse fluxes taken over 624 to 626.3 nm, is 300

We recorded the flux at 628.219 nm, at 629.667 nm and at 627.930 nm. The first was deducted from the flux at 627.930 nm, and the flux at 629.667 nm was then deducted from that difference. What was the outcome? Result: -153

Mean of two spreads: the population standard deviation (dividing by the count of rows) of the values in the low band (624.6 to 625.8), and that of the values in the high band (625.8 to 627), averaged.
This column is 13.7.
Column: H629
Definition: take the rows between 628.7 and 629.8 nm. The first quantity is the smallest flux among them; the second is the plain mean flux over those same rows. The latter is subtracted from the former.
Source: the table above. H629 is -16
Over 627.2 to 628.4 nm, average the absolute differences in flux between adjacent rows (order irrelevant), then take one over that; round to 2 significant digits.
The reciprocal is 0.23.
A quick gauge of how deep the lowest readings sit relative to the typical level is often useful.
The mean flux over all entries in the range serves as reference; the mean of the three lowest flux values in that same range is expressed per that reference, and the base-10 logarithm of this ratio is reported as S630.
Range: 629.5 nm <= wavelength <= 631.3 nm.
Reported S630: -0.031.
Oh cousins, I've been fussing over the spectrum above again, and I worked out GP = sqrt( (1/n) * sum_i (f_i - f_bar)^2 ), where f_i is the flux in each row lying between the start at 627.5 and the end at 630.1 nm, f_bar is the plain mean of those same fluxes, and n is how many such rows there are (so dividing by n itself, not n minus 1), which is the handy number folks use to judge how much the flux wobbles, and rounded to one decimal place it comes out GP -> 12.0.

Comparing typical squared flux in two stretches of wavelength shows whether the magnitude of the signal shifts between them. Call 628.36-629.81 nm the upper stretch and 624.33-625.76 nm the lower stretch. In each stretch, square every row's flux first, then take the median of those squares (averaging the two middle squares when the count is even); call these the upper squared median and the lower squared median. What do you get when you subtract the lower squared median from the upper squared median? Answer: -3013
